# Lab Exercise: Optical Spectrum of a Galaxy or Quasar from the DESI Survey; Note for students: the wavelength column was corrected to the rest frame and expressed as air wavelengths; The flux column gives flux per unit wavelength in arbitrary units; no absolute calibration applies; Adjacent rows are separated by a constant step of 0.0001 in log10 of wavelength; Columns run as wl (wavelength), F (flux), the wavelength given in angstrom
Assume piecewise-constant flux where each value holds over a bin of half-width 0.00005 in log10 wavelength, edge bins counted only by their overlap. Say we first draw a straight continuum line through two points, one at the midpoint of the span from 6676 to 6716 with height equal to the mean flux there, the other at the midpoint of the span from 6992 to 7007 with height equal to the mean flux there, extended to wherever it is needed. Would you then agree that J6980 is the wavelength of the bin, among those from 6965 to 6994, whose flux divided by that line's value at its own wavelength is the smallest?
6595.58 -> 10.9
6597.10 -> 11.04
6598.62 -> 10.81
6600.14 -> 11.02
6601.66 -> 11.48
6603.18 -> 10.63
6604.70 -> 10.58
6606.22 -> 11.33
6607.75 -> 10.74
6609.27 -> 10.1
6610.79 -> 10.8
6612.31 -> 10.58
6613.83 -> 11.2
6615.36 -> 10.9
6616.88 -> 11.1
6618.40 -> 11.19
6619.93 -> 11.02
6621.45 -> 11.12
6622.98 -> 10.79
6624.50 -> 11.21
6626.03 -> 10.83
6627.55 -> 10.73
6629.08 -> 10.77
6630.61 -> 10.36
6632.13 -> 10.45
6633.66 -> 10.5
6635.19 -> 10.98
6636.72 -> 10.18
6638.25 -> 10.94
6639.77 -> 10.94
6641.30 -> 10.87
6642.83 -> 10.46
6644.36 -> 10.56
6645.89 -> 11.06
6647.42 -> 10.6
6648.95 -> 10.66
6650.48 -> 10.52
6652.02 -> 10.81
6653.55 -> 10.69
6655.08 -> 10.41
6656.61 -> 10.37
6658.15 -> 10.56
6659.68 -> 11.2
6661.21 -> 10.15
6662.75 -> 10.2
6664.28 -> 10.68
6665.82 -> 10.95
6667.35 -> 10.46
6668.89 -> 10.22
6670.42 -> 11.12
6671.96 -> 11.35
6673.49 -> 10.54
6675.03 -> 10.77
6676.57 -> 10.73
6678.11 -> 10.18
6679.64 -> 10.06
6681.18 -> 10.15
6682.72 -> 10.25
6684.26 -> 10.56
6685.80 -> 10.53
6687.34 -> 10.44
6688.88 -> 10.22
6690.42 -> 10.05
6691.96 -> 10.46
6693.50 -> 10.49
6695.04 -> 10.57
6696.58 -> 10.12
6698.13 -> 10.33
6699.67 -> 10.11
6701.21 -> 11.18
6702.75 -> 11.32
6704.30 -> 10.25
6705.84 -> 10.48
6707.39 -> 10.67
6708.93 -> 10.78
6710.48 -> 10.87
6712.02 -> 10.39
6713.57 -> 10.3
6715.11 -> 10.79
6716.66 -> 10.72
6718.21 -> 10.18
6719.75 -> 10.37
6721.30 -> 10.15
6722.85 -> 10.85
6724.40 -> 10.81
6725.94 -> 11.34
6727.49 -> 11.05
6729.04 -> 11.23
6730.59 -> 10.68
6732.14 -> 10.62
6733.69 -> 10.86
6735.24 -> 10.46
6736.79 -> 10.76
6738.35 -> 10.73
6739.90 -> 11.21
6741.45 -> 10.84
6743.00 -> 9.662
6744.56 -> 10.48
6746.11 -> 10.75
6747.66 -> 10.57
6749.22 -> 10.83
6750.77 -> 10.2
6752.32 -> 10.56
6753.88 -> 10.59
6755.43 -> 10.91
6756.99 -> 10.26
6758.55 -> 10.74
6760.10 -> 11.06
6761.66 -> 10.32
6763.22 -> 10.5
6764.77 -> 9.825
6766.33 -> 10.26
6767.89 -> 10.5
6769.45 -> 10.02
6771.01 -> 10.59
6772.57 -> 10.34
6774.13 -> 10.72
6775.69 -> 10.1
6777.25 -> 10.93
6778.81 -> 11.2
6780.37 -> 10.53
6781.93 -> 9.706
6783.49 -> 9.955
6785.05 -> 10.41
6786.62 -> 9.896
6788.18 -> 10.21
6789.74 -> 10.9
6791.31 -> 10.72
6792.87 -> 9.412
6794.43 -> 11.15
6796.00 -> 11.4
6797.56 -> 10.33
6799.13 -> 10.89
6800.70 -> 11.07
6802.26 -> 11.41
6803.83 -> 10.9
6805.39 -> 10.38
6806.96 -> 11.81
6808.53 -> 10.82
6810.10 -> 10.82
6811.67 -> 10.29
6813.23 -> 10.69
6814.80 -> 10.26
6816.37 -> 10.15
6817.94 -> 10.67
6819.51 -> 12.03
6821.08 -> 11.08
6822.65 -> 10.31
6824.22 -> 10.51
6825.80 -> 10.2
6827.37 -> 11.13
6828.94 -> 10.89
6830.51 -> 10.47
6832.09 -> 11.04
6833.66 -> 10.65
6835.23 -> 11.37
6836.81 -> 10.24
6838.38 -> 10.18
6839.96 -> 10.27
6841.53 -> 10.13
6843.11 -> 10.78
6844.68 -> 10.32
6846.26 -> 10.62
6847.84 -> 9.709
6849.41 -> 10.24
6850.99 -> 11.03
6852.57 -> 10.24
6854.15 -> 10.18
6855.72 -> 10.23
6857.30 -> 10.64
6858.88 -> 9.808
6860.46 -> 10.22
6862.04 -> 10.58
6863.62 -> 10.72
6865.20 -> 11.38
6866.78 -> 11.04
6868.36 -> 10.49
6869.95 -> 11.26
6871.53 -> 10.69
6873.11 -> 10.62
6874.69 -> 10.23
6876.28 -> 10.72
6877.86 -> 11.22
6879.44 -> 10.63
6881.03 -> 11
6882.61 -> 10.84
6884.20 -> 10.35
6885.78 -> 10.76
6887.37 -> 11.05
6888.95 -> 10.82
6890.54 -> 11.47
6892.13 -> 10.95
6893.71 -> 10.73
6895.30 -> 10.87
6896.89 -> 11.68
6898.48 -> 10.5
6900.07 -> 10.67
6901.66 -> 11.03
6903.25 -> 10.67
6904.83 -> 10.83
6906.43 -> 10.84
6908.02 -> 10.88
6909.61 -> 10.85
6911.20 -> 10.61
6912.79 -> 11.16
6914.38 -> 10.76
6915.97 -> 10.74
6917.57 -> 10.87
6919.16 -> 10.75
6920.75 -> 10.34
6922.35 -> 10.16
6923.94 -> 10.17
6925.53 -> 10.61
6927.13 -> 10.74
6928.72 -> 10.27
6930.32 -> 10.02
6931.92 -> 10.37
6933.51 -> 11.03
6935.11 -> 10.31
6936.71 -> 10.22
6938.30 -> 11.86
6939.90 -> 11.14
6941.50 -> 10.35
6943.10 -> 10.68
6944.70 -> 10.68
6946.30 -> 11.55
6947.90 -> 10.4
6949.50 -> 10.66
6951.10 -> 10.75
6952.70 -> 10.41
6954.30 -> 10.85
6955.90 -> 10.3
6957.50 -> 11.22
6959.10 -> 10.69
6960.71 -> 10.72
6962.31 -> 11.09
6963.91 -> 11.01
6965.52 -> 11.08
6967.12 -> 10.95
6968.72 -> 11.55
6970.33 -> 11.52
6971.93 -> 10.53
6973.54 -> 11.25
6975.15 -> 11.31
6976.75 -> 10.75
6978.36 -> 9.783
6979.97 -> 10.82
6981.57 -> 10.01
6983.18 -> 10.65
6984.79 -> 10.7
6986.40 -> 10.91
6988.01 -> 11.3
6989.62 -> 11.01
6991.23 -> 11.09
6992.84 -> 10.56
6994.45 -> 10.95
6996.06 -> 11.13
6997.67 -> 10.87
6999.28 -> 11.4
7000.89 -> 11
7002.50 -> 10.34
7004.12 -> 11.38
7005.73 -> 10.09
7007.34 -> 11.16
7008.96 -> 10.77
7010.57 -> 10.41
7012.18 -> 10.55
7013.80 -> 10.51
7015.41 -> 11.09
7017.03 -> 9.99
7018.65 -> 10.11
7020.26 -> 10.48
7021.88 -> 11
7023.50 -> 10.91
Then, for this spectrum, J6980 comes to 6978.36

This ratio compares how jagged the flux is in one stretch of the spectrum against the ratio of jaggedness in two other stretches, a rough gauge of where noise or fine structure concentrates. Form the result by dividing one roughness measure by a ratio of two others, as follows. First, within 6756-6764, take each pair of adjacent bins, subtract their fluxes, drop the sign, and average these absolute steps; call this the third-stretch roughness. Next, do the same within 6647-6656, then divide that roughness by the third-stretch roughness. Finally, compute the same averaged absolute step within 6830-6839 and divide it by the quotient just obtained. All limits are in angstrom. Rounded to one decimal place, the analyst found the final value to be 1.4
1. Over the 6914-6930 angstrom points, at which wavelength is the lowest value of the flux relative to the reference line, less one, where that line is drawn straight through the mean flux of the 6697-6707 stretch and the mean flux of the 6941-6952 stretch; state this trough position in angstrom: 6922.35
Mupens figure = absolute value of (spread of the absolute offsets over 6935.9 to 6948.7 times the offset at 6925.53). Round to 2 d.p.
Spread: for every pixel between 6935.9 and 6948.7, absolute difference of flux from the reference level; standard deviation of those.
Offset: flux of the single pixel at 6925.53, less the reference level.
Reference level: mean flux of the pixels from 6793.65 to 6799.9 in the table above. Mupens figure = 0.08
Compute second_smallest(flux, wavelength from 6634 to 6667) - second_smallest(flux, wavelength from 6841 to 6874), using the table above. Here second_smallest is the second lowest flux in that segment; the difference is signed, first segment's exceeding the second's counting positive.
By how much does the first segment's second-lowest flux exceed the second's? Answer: 0.37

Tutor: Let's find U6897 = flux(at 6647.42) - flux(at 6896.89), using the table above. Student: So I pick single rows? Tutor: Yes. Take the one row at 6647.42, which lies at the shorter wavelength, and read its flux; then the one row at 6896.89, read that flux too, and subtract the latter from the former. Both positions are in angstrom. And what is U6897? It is -1.1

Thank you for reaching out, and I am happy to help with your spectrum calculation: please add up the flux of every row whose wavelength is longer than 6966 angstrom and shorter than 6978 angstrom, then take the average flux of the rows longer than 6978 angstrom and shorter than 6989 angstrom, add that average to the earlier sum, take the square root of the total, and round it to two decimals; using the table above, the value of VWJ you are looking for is 9.41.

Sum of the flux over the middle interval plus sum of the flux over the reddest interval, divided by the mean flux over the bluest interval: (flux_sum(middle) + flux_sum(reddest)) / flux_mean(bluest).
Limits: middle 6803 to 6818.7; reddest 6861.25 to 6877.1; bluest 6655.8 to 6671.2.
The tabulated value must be 20.3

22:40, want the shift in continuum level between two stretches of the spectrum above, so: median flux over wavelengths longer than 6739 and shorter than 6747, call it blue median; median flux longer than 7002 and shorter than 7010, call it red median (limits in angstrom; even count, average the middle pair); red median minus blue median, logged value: 0.0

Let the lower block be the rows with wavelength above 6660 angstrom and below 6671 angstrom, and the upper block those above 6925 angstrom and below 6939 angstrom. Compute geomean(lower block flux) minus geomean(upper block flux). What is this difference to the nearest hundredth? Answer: -0.06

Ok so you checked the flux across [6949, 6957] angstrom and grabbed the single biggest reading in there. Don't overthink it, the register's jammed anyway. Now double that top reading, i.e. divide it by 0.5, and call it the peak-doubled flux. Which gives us 21.7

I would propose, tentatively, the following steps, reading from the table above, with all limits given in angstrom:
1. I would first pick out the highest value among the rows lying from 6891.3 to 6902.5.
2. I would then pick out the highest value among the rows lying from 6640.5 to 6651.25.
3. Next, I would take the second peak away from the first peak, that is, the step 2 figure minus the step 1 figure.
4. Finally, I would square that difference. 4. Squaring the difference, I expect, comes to 0.38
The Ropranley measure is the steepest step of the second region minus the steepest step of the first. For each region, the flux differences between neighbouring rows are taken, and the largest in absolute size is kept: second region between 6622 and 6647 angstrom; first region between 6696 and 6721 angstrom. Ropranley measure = -0.27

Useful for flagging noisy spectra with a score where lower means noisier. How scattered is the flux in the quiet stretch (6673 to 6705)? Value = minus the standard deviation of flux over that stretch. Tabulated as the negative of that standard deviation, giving -0.34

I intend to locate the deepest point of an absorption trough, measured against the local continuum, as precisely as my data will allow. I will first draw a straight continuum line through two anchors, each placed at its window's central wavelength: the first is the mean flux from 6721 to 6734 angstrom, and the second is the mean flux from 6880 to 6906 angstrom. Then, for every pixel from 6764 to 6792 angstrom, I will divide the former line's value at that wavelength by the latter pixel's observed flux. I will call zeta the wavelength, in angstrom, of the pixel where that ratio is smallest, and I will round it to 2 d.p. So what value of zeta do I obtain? 6778.81 angstrom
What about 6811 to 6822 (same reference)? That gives 6819.51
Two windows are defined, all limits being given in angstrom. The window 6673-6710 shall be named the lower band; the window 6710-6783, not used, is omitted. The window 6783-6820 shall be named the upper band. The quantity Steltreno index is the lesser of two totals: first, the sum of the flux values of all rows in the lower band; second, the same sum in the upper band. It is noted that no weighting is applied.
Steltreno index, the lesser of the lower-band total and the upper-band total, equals 251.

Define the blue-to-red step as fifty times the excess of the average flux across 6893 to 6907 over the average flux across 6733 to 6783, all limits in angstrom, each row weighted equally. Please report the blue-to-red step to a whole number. 17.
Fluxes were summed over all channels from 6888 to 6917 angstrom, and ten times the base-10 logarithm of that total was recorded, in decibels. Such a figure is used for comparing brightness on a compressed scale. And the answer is 22.9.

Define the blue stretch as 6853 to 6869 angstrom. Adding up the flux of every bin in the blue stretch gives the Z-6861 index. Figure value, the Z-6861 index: 105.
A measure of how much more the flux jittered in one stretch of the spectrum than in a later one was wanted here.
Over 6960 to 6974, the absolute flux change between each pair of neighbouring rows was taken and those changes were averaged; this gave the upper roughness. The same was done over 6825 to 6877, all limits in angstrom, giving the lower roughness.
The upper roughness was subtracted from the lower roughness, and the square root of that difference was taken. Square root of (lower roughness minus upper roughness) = 0.32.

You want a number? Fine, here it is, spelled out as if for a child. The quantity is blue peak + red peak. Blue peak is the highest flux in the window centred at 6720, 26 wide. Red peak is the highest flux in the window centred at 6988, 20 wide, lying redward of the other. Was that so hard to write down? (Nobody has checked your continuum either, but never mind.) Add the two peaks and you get 22.6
